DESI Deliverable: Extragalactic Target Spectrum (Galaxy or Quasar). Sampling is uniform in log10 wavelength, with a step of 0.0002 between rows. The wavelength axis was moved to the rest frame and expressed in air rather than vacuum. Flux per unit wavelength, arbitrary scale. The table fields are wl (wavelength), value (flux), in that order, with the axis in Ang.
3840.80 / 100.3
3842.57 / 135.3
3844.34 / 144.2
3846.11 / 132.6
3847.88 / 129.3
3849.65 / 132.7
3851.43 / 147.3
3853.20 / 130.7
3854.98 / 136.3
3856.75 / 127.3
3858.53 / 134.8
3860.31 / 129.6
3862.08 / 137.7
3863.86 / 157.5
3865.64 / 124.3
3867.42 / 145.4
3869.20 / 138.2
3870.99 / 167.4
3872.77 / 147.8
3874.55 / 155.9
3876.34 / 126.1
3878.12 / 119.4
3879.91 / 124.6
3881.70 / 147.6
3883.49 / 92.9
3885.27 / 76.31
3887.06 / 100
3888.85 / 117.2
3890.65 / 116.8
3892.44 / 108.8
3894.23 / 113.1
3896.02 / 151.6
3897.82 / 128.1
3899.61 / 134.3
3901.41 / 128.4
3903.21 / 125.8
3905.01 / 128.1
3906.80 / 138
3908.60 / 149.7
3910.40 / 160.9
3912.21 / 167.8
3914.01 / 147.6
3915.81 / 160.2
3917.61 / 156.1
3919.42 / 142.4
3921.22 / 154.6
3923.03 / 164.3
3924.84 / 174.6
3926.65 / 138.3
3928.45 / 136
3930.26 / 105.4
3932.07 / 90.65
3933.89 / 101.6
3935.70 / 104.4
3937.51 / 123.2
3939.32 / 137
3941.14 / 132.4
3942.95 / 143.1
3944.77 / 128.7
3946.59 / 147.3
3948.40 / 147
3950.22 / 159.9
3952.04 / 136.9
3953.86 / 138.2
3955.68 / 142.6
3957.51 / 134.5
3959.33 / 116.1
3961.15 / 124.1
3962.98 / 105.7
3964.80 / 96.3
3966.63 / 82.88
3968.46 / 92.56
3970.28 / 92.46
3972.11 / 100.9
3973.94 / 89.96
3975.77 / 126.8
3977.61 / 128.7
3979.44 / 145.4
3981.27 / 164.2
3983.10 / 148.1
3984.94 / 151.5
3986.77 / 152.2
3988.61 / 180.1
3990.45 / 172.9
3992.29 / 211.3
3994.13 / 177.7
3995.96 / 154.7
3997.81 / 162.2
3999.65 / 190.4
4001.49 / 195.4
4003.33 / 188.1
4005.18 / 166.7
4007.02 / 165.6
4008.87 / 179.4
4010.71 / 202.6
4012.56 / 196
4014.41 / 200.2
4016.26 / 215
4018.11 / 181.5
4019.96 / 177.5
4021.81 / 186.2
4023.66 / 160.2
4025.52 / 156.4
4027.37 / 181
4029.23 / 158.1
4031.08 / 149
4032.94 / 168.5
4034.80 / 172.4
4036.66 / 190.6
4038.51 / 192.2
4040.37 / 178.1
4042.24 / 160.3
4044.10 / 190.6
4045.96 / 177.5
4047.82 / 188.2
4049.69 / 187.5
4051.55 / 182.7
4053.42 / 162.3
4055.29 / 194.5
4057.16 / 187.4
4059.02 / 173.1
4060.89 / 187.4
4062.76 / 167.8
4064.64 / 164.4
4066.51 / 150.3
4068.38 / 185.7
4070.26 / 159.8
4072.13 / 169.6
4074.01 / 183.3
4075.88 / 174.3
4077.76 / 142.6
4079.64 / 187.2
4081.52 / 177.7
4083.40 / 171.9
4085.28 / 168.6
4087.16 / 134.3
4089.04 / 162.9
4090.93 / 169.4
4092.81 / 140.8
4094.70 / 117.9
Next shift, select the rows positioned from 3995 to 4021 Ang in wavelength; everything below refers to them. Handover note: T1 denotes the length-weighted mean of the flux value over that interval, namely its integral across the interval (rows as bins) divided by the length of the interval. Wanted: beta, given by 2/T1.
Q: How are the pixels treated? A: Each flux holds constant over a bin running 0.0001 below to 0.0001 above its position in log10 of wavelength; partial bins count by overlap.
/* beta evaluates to 0.011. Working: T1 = 184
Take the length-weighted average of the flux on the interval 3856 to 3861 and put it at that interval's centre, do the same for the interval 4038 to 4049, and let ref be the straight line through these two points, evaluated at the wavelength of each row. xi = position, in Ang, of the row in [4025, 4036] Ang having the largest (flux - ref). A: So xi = 4027.37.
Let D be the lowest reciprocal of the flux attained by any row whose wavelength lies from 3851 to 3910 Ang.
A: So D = 0.0060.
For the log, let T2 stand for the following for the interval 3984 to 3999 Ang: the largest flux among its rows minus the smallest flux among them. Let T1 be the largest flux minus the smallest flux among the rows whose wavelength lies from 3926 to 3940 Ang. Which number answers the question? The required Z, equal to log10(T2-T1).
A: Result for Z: 1.1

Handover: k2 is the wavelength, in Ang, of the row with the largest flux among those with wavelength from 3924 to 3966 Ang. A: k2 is 3924.84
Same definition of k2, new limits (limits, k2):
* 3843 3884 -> 3870.99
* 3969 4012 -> 3992.29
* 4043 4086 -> 4055.29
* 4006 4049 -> 4016.26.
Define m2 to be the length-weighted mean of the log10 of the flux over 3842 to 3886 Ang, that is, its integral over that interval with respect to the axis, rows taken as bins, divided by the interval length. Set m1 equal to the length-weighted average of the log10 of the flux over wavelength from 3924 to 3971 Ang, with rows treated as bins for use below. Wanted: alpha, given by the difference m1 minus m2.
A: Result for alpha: -0.03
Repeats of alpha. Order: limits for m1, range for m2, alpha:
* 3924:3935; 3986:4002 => -0.16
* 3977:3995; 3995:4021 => -0.05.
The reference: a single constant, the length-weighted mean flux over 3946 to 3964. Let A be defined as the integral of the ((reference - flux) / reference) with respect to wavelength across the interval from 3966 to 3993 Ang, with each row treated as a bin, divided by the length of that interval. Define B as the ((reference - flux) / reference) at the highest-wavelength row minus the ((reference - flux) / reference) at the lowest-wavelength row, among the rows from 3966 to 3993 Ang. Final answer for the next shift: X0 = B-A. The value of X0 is -0.9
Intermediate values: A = -0.01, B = -0.95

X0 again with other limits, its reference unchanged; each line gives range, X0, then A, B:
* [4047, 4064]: 0.5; -0.34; 0.15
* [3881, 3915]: 0.0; 0.05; 0.00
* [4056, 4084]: 0.4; -0.28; 0.11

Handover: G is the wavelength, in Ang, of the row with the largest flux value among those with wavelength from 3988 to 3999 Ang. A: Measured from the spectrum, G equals 3992.29 Ang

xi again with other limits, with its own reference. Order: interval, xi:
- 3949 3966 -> 3950.22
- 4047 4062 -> 4055.29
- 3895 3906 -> 3896.02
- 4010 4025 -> 4016.26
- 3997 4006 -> 4001.49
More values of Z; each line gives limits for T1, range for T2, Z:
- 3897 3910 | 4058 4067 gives 1.1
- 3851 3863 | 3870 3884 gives 1.7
